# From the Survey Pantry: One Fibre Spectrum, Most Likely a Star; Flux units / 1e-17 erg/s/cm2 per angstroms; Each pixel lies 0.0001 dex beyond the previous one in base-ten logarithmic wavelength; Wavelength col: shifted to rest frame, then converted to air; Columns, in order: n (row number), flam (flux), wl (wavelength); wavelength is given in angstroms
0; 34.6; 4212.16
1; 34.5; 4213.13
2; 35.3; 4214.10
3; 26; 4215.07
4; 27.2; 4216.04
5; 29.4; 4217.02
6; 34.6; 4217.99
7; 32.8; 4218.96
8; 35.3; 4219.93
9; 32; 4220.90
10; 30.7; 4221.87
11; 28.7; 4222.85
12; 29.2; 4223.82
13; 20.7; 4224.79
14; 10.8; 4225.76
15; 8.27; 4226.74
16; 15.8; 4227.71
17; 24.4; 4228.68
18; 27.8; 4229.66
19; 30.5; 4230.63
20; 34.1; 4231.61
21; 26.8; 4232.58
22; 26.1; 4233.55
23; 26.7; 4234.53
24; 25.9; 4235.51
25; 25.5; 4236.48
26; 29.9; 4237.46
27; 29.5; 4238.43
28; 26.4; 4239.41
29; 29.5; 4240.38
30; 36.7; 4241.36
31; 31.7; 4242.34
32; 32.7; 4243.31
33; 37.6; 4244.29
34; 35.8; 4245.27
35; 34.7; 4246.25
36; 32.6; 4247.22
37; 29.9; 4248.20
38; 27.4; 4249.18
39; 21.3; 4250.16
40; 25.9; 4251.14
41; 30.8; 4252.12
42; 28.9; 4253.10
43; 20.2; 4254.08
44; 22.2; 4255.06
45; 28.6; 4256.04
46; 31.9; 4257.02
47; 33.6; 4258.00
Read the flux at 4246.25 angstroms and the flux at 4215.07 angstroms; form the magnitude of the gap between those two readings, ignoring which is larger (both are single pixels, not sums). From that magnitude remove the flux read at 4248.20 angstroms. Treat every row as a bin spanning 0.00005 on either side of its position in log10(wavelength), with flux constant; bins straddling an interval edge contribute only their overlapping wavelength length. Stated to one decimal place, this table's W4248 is -21.2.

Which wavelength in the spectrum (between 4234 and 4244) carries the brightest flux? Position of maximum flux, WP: 4241.36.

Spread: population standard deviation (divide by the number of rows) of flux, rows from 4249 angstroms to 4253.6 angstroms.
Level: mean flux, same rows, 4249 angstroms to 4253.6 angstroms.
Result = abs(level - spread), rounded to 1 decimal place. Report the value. 23.6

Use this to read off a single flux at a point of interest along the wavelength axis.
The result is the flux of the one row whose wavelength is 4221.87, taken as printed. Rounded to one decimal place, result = 30.7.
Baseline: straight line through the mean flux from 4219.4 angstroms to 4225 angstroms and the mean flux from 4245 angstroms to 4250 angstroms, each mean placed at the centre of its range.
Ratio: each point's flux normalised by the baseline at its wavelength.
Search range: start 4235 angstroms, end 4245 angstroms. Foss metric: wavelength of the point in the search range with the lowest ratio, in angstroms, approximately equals 4236.48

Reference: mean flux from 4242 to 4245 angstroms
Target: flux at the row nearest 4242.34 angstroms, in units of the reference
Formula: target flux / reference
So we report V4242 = 0.93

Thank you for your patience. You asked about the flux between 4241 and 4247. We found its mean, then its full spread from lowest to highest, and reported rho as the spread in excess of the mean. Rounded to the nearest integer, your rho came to -29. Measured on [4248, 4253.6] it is -18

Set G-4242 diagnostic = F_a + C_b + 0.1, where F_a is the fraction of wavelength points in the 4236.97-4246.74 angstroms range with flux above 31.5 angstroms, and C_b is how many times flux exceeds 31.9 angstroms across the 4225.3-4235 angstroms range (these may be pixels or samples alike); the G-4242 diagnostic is 1.7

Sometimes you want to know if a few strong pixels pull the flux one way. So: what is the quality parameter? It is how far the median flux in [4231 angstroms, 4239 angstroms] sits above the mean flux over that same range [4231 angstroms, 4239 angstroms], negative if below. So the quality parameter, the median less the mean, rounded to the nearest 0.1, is -1.3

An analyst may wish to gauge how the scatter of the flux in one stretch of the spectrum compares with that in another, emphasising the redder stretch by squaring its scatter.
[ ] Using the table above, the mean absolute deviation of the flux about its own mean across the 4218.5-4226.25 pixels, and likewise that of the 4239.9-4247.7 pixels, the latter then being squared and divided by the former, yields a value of 1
